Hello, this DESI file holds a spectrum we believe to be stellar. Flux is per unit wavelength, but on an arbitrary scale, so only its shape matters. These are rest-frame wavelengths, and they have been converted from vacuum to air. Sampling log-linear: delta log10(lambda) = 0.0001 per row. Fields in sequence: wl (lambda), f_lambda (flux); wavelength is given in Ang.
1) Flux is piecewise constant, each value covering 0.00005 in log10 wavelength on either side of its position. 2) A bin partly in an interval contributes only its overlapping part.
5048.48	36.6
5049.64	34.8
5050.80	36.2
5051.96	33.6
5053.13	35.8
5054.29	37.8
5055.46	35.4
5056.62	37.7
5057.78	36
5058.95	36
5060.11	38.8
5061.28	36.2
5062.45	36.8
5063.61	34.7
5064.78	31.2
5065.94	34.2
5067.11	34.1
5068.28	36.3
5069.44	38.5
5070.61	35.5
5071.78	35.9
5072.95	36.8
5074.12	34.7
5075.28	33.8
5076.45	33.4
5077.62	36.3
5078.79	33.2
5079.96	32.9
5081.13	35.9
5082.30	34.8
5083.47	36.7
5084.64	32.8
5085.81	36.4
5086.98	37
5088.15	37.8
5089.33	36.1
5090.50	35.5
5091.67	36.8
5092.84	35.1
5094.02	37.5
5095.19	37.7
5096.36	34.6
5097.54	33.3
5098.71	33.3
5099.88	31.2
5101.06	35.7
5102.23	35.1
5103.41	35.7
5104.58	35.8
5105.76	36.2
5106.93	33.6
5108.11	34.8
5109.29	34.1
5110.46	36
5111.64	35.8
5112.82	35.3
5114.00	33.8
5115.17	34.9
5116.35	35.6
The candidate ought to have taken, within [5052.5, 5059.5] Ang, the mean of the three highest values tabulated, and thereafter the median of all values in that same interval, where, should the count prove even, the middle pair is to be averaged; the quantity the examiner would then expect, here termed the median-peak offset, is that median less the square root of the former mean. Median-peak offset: 29.9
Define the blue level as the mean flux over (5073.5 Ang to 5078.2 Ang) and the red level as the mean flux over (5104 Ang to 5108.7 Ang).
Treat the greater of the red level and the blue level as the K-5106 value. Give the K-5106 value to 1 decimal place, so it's 35.1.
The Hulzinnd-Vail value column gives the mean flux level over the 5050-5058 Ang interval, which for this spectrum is 36.07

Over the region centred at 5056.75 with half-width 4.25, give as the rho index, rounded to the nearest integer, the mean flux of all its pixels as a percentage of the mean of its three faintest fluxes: 103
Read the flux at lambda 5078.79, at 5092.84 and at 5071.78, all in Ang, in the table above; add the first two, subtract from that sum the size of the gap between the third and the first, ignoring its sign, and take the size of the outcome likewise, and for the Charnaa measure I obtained 66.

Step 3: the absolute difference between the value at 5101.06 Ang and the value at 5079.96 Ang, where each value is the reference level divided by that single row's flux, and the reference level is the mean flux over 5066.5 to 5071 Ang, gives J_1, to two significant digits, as 0.086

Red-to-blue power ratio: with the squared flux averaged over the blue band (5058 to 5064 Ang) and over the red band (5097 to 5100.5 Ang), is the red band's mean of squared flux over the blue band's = 0.80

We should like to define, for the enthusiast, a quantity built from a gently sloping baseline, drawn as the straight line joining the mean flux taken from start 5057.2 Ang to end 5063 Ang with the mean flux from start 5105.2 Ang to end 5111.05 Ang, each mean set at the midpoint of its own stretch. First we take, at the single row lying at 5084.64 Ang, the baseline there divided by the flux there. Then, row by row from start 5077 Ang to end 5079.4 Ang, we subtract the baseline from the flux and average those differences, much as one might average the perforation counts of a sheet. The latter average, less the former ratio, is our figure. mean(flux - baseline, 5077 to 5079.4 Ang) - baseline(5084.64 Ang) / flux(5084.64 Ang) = -2.4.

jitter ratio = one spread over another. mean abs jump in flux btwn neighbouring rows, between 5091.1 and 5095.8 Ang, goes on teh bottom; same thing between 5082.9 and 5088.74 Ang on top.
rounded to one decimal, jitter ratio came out 1.6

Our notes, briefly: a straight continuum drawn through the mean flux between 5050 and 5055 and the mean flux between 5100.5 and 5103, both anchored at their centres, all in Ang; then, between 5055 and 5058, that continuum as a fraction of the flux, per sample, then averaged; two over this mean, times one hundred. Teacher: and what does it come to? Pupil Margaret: 203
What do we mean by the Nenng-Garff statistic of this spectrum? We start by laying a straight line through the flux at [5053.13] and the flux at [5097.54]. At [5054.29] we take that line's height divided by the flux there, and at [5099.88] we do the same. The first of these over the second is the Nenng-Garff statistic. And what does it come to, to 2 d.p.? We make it 0.89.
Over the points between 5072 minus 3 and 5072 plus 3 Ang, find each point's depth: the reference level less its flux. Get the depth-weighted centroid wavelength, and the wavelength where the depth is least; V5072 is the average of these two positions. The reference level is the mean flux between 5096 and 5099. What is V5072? 5070.3 Ang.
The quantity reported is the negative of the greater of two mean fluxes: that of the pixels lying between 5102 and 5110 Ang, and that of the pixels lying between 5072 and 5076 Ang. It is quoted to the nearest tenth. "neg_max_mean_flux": -35.1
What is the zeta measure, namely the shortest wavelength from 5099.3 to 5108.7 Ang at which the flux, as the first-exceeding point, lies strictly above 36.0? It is 5105.76 Ang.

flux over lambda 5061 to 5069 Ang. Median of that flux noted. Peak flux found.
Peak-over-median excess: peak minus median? 2.10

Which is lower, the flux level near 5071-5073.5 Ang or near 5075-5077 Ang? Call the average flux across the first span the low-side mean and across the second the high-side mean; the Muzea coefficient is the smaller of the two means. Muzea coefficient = 33.6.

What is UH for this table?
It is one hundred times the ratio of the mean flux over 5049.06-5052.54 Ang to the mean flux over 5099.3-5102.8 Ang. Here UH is 103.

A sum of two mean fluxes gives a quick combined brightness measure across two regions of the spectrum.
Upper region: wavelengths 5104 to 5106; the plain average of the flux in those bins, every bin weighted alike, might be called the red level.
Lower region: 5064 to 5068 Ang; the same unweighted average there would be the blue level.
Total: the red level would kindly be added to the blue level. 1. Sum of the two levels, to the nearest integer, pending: 69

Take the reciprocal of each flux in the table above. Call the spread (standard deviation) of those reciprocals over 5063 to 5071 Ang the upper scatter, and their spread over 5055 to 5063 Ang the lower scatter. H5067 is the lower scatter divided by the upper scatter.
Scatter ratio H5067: 0.46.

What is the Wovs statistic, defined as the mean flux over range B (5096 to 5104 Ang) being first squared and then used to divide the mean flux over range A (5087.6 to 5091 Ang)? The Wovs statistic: 0.0313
